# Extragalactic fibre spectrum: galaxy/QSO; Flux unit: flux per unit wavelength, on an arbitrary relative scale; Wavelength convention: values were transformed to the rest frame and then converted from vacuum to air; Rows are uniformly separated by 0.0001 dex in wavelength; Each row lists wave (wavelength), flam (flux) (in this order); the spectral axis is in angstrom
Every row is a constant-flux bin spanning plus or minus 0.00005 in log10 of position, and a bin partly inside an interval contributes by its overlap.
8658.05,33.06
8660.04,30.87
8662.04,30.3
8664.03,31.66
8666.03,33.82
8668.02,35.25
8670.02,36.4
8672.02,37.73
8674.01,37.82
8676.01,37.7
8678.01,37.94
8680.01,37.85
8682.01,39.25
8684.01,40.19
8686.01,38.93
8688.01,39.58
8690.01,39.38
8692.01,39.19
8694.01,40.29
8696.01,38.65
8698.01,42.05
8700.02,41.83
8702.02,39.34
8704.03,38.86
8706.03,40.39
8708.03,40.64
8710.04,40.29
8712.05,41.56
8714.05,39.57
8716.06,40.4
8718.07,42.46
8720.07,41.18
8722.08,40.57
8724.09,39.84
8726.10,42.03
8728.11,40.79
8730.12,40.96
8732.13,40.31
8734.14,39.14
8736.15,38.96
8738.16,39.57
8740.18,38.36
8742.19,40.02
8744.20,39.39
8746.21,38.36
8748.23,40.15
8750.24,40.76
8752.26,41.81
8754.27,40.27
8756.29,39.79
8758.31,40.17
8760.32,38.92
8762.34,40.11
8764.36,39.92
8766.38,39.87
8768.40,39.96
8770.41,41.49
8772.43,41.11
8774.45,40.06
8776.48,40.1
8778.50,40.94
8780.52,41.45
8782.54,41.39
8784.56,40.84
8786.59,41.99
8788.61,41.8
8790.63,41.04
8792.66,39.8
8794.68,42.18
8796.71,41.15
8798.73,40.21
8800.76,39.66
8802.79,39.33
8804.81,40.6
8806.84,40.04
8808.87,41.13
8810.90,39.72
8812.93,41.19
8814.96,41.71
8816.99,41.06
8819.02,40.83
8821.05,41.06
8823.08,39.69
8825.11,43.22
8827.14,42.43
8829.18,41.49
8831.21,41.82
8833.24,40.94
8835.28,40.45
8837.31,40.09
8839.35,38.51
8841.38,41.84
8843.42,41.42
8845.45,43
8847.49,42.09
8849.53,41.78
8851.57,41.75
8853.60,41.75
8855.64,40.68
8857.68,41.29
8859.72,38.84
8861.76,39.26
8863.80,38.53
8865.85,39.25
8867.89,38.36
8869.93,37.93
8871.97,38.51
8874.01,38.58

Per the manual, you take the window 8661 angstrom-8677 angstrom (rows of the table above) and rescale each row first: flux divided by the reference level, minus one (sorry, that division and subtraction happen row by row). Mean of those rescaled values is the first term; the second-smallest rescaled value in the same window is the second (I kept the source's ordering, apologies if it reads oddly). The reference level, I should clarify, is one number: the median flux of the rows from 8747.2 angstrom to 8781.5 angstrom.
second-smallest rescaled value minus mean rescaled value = -0.085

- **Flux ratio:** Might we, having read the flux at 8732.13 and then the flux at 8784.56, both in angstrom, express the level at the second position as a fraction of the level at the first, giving 1.01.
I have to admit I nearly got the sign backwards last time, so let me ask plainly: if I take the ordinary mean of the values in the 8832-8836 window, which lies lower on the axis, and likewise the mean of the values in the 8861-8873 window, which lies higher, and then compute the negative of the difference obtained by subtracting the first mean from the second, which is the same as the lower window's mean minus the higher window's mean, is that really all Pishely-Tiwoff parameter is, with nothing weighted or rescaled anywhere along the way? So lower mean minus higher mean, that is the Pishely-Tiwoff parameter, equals 2.1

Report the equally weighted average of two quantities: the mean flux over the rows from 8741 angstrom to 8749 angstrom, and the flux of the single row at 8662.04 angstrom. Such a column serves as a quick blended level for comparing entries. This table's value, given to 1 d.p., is 34.9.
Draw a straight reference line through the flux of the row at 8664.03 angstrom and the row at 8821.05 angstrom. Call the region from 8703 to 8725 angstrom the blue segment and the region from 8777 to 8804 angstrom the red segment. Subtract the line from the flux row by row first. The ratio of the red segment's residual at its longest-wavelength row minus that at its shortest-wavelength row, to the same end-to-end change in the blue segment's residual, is 13.9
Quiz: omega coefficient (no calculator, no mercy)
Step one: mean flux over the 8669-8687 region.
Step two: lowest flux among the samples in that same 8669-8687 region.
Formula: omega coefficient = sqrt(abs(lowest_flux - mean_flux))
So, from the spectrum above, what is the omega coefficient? 1.3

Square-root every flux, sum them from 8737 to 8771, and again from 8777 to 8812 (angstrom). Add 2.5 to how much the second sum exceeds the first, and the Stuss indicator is 3.6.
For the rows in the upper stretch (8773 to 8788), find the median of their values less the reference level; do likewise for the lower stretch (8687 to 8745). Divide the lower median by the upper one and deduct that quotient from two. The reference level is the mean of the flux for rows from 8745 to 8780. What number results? 1.9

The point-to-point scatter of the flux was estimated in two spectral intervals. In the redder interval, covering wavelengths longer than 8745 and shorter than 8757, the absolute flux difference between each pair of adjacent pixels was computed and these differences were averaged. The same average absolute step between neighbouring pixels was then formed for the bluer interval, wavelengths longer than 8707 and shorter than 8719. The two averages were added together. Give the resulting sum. 2.39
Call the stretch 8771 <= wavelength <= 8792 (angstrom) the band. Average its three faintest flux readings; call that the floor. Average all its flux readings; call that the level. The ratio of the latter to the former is 1.02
